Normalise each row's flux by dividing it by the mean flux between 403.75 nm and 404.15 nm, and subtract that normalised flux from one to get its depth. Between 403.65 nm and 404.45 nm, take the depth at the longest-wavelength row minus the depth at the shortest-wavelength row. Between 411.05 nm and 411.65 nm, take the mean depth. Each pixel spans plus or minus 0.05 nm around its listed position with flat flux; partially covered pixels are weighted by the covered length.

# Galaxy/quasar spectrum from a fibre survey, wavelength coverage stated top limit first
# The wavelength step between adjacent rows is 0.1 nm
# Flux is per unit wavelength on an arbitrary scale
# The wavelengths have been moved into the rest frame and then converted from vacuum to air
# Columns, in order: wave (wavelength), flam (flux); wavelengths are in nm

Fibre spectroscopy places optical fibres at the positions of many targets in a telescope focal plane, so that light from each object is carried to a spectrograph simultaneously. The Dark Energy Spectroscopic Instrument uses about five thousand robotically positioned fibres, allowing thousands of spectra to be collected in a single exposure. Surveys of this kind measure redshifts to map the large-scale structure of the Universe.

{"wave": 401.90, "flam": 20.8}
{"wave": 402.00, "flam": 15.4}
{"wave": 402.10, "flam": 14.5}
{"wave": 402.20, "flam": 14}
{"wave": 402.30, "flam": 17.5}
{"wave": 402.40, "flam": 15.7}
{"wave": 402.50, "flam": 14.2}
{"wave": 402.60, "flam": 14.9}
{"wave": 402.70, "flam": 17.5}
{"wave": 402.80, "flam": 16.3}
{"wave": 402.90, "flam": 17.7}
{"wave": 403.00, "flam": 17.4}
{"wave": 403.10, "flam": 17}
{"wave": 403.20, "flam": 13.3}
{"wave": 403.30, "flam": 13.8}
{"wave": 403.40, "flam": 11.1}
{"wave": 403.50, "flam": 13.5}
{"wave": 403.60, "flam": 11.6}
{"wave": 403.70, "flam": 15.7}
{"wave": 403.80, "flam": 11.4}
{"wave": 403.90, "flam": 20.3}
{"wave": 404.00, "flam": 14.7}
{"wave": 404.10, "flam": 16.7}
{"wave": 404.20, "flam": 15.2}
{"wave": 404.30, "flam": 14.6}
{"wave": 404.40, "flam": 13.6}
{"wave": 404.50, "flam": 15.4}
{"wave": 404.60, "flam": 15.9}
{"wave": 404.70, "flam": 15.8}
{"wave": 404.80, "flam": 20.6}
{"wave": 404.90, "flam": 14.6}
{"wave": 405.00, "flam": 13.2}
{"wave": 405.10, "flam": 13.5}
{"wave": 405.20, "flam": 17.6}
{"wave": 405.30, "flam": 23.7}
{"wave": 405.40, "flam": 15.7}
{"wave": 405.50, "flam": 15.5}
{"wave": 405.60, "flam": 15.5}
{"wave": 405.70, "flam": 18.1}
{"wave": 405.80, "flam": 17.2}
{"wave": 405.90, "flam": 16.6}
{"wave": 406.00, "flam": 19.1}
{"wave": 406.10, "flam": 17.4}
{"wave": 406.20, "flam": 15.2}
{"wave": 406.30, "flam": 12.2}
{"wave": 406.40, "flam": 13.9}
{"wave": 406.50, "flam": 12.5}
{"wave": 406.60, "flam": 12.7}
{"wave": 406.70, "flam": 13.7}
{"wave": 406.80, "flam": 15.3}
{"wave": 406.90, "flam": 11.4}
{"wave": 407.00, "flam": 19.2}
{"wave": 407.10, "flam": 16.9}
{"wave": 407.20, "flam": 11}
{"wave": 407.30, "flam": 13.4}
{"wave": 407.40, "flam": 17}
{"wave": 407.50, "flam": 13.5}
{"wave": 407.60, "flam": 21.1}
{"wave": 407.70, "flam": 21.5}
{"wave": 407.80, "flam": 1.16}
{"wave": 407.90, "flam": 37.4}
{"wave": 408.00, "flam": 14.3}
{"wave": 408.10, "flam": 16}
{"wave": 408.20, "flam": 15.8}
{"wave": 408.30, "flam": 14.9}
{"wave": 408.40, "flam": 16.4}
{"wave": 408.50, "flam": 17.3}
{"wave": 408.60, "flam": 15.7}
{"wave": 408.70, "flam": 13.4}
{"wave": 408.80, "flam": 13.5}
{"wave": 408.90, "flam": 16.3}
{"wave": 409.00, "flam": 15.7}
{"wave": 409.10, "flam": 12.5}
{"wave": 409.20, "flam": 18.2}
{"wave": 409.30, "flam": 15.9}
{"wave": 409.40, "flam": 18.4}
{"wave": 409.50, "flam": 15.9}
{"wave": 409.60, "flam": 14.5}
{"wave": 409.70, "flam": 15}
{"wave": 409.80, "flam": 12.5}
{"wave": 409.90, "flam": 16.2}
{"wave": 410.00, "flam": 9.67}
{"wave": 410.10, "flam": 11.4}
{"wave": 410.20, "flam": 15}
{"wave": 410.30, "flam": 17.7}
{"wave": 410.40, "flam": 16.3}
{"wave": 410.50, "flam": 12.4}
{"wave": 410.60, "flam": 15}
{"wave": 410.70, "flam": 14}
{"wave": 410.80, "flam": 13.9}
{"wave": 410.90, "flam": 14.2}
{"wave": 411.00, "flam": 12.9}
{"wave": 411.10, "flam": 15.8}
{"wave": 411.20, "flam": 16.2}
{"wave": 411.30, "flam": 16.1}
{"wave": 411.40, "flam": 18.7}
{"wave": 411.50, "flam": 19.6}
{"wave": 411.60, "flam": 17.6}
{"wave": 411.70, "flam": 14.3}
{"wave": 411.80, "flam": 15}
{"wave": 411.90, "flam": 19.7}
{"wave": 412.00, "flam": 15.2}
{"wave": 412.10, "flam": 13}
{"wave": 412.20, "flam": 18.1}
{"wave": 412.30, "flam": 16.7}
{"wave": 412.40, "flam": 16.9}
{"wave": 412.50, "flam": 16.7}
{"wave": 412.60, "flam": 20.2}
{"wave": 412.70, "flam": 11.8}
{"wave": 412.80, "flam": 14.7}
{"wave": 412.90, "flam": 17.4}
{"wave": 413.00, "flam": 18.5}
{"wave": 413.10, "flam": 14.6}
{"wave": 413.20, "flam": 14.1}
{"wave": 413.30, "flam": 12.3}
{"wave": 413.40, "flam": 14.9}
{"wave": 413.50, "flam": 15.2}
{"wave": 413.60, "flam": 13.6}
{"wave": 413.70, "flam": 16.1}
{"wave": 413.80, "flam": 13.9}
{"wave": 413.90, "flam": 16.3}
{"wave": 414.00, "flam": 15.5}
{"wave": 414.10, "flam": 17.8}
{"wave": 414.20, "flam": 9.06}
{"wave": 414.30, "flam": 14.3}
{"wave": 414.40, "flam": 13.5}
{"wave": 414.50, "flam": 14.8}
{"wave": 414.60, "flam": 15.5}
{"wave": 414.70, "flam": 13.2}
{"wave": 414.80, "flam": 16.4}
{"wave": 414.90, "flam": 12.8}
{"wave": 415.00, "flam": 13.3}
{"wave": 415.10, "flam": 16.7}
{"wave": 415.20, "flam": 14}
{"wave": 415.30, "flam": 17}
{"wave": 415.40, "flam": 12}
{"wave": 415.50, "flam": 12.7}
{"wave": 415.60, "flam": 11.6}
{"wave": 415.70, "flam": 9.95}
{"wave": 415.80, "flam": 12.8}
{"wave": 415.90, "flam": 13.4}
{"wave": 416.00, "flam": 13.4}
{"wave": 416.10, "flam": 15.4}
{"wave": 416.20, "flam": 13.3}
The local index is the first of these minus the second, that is 0.23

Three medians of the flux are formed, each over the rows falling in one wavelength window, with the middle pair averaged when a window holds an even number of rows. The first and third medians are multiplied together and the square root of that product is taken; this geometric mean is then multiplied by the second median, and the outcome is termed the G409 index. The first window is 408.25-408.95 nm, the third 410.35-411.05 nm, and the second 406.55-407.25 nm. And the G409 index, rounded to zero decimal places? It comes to 203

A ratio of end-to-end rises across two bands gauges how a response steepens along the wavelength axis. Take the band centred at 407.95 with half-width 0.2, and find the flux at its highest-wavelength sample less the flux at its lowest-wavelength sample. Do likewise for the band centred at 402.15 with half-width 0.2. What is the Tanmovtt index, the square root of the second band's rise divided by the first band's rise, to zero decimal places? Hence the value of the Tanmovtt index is 0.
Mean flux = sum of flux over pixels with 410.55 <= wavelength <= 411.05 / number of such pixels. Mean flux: 14.0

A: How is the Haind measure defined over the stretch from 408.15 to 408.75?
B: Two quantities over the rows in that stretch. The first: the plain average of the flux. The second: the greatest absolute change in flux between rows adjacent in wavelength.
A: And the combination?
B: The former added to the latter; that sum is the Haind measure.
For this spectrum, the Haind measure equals 18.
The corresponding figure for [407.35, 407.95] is 55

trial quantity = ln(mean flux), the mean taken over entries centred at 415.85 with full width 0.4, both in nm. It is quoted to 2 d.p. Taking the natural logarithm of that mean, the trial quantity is 2.52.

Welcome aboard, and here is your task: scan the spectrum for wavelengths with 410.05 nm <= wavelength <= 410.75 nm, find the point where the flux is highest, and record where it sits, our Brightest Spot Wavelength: 410.30 nm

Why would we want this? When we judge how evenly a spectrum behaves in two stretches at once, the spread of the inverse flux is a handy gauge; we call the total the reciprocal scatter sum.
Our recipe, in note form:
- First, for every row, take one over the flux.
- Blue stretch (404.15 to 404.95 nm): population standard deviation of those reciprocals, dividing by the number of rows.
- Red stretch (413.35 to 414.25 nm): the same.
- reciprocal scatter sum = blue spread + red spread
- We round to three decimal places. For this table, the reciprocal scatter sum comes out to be 0.022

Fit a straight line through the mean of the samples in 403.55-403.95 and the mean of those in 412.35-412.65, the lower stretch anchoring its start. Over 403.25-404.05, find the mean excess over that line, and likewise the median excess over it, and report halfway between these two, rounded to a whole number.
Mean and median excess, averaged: -1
